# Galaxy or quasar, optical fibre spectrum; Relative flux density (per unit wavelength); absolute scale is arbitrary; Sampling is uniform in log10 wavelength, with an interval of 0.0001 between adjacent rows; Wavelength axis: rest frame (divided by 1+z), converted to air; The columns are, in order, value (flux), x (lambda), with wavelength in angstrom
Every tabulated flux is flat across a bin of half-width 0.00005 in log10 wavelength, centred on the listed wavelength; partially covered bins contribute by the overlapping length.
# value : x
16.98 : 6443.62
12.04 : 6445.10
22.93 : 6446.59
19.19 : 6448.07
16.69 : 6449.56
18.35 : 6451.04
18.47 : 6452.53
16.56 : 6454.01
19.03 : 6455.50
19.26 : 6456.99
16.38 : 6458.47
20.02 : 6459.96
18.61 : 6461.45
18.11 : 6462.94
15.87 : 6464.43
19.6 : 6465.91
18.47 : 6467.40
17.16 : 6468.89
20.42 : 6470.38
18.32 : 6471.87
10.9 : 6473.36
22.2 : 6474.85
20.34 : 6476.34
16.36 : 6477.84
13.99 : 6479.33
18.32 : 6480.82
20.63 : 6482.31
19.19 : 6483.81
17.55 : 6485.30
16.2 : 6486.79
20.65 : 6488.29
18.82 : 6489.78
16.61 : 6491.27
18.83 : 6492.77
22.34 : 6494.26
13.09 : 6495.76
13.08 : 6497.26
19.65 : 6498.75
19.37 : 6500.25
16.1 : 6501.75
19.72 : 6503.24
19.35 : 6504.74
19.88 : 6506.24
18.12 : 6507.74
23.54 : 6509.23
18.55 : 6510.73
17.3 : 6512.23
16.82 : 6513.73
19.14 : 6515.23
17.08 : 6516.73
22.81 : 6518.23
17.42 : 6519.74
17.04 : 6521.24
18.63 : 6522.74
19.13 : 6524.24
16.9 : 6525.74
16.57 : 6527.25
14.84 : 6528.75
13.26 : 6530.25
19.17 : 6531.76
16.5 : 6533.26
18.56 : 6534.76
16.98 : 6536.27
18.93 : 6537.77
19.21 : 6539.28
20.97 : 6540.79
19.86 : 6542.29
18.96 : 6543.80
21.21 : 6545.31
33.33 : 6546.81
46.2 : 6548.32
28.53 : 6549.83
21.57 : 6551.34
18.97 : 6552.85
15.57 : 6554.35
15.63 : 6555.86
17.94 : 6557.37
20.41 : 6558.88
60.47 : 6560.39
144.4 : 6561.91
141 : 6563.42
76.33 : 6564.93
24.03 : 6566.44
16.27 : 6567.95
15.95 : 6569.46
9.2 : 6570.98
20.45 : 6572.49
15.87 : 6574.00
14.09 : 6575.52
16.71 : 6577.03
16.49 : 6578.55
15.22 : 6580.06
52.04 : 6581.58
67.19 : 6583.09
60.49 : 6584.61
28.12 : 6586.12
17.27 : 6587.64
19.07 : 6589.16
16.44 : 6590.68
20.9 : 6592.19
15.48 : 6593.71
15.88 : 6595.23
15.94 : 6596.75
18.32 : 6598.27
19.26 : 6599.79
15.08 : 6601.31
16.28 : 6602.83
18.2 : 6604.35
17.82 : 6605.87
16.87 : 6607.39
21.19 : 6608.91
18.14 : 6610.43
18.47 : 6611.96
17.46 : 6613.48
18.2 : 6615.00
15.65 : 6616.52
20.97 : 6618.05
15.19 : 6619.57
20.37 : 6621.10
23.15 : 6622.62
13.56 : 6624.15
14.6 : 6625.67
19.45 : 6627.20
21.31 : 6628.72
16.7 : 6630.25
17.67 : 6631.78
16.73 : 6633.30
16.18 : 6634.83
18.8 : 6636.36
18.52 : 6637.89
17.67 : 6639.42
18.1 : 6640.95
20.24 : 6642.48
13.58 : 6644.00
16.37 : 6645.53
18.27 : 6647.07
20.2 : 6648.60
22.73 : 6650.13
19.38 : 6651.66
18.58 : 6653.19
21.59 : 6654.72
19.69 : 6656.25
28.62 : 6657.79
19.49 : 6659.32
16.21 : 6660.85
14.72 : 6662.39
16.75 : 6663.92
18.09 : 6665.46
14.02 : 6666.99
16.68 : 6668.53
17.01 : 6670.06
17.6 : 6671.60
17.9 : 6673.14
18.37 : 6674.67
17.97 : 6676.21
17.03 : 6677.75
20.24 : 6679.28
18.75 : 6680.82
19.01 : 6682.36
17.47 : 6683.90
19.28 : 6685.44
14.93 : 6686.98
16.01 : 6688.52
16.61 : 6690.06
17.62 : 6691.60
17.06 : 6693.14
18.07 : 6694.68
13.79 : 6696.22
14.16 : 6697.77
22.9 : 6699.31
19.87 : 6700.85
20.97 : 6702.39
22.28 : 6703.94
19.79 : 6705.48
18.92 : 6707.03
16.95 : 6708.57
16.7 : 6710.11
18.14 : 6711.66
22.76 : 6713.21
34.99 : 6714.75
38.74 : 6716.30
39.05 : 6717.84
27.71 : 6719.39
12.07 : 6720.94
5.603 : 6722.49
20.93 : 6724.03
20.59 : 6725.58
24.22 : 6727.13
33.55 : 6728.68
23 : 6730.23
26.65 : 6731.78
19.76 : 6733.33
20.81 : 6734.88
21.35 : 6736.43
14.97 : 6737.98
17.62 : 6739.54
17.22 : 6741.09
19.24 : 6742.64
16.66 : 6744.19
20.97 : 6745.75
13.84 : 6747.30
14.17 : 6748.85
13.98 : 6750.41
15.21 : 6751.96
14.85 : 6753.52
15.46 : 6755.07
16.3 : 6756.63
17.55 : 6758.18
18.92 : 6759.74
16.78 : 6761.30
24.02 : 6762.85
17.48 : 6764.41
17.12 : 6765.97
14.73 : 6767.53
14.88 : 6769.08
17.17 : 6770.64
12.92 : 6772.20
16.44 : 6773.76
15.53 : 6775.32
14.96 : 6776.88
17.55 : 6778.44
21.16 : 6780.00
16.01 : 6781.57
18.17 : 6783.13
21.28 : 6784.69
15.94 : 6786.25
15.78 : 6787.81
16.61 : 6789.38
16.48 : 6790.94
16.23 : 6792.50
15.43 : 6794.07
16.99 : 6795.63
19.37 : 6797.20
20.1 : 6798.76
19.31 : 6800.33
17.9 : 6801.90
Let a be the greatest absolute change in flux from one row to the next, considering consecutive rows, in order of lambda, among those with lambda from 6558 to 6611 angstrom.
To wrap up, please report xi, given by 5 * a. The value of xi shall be 420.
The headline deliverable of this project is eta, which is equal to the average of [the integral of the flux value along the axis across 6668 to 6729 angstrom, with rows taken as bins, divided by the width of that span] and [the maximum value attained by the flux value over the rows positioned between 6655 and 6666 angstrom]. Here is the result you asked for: 24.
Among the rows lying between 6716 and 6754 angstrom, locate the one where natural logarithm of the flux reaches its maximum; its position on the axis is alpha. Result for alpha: 6717.84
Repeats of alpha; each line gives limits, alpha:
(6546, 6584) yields 6561.91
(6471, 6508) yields 6494.26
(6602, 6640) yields 6622.62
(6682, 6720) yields 6717.84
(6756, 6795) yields 6762.85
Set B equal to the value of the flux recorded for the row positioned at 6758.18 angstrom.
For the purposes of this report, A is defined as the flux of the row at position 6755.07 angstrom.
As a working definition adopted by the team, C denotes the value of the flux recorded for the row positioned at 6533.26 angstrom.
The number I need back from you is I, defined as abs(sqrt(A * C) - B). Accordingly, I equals 1.6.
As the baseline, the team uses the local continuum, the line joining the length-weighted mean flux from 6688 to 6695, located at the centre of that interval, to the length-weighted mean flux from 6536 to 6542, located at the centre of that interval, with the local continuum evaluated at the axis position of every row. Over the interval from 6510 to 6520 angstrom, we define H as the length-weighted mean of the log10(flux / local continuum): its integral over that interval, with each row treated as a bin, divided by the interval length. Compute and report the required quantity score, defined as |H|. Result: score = 0.03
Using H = -0.028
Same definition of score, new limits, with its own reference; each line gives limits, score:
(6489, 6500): 0.06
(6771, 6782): 0.01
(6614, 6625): 0.01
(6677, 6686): 0.03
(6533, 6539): 0.03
